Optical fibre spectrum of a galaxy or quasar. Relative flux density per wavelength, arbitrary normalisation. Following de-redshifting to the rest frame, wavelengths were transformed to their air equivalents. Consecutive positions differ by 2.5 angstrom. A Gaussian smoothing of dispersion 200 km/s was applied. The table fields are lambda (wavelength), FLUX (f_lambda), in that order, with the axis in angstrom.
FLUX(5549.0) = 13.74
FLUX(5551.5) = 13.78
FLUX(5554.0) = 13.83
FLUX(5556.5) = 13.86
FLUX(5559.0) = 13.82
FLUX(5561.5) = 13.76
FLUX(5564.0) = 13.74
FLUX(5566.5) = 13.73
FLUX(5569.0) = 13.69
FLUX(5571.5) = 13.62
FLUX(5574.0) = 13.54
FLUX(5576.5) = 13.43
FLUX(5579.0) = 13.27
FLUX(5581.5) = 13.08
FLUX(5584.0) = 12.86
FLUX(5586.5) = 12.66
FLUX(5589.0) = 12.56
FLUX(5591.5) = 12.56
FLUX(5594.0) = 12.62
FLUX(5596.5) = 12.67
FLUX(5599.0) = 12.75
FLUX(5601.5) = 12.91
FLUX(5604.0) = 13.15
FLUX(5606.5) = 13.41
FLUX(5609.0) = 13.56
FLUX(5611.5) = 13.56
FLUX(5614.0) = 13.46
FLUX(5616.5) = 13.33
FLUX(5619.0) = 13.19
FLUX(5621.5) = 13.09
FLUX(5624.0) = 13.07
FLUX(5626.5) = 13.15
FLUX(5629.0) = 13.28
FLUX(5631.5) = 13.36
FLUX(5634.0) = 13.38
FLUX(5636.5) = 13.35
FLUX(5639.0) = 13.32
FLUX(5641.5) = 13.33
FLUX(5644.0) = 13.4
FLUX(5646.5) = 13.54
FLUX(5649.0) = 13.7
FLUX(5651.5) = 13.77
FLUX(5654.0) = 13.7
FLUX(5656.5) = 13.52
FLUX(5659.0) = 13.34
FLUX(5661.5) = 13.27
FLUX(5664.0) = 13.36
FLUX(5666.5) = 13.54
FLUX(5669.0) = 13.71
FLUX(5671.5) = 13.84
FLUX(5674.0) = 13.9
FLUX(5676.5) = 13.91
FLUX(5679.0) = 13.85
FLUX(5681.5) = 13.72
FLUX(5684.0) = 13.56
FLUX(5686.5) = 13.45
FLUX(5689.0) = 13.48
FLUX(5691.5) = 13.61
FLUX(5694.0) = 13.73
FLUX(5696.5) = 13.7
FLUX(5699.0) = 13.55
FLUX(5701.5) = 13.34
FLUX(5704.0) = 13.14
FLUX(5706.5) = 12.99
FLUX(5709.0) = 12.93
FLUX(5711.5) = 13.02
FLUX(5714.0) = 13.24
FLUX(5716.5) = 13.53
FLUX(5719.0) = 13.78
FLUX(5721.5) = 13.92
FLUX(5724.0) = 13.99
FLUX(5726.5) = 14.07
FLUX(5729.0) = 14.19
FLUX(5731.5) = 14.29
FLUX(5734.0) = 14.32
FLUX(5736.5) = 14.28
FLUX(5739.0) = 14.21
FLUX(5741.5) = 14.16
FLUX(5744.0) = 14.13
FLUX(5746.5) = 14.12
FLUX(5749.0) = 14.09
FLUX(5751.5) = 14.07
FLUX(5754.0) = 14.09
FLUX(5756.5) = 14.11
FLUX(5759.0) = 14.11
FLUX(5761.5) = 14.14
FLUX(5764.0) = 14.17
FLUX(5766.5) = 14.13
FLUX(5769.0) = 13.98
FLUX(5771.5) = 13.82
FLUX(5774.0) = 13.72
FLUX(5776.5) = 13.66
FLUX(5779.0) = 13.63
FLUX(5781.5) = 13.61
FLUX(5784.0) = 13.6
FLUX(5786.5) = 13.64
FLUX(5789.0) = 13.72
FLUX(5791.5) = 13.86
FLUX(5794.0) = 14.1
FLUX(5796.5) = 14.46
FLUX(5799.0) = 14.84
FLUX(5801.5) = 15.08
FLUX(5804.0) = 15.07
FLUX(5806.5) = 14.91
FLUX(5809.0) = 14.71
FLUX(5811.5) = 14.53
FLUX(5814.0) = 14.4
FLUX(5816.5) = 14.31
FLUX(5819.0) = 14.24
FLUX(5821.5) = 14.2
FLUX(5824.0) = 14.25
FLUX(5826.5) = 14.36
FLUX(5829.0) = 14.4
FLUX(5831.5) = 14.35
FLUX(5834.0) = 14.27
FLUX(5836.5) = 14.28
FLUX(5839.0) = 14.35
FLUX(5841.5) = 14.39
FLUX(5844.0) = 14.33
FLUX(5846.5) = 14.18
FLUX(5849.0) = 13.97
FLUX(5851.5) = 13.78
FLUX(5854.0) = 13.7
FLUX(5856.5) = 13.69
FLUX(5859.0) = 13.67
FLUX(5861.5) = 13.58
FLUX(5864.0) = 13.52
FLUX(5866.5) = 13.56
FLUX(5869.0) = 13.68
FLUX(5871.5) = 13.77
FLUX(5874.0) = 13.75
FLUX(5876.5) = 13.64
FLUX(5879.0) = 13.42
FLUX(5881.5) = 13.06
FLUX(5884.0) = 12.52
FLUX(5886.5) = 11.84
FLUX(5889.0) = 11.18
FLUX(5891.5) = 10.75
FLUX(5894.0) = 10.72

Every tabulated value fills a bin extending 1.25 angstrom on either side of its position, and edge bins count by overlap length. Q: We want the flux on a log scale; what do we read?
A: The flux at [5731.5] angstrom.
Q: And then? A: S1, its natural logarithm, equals 2.66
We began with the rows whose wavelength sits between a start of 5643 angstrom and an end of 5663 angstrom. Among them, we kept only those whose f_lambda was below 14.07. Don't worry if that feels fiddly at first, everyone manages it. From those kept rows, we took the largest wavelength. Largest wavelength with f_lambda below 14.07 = 5661.5 angstrom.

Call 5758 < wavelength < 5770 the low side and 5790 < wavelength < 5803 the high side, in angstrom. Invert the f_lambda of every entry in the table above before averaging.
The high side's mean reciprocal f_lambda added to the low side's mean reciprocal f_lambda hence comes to 0.140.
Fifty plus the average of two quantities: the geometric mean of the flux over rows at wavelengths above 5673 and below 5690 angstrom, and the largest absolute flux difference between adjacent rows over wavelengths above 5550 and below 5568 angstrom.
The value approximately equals 56.9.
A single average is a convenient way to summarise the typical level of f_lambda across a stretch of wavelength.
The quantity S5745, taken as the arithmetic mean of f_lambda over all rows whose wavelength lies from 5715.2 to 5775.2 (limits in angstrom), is 14.1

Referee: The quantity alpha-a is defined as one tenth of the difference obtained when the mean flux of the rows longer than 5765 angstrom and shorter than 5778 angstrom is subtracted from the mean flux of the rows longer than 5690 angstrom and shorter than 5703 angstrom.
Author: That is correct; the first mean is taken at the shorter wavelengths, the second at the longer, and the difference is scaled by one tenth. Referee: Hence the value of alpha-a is -0.03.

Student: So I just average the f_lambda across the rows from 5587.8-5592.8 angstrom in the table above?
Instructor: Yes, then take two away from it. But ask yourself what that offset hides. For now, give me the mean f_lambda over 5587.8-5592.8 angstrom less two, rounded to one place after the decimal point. 10.6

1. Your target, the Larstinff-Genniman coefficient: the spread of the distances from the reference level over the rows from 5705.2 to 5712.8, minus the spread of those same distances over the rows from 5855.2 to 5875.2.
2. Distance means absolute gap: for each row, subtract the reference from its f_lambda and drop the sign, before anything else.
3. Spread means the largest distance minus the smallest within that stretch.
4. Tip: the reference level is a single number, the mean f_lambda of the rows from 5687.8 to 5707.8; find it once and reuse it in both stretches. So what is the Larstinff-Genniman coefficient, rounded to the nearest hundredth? -0.16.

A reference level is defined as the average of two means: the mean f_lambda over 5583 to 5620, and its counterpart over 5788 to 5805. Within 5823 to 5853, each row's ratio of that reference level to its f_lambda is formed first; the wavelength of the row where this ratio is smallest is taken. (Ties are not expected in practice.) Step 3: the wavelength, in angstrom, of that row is 5829.0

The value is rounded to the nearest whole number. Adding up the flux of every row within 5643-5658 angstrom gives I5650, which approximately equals 82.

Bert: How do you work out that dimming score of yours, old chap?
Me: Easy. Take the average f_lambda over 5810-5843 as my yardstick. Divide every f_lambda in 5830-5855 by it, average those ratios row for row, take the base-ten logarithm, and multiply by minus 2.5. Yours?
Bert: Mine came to 0.013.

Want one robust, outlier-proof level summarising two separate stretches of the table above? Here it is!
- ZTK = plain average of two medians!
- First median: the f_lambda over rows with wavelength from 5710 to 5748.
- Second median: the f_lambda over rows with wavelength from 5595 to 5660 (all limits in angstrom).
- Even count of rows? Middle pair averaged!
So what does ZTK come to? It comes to 13.7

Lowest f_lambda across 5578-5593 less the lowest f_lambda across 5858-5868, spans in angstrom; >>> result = -1.0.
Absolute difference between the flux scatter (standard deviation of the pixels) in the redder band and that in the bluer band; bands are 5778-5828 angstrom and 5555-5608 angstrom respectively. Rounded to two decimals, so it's 0.02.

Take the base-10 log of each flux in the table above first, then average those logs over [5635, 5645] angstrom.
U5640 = 1.13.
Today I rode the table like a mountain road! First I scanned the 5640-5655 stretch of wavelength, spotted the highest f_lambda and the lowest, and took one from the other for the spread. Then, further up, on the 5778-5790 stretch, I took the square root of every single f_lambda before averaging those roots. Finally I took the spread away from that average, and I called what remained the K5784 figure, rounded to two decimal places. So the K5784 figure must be 3.25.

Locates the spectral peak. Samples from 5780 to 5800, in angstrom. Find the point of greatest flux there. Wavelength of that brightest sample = 5799.0 angstrom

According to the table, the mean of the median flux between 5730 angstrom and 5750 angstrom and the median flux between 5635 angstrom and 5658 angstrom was 13.9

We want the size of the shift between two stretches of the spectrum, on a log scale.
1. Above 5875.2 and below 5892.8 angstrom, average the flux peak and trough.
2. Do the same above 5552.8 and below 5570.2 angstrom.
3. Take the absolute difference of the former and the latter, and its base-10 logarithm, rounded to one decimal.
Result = 0.2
